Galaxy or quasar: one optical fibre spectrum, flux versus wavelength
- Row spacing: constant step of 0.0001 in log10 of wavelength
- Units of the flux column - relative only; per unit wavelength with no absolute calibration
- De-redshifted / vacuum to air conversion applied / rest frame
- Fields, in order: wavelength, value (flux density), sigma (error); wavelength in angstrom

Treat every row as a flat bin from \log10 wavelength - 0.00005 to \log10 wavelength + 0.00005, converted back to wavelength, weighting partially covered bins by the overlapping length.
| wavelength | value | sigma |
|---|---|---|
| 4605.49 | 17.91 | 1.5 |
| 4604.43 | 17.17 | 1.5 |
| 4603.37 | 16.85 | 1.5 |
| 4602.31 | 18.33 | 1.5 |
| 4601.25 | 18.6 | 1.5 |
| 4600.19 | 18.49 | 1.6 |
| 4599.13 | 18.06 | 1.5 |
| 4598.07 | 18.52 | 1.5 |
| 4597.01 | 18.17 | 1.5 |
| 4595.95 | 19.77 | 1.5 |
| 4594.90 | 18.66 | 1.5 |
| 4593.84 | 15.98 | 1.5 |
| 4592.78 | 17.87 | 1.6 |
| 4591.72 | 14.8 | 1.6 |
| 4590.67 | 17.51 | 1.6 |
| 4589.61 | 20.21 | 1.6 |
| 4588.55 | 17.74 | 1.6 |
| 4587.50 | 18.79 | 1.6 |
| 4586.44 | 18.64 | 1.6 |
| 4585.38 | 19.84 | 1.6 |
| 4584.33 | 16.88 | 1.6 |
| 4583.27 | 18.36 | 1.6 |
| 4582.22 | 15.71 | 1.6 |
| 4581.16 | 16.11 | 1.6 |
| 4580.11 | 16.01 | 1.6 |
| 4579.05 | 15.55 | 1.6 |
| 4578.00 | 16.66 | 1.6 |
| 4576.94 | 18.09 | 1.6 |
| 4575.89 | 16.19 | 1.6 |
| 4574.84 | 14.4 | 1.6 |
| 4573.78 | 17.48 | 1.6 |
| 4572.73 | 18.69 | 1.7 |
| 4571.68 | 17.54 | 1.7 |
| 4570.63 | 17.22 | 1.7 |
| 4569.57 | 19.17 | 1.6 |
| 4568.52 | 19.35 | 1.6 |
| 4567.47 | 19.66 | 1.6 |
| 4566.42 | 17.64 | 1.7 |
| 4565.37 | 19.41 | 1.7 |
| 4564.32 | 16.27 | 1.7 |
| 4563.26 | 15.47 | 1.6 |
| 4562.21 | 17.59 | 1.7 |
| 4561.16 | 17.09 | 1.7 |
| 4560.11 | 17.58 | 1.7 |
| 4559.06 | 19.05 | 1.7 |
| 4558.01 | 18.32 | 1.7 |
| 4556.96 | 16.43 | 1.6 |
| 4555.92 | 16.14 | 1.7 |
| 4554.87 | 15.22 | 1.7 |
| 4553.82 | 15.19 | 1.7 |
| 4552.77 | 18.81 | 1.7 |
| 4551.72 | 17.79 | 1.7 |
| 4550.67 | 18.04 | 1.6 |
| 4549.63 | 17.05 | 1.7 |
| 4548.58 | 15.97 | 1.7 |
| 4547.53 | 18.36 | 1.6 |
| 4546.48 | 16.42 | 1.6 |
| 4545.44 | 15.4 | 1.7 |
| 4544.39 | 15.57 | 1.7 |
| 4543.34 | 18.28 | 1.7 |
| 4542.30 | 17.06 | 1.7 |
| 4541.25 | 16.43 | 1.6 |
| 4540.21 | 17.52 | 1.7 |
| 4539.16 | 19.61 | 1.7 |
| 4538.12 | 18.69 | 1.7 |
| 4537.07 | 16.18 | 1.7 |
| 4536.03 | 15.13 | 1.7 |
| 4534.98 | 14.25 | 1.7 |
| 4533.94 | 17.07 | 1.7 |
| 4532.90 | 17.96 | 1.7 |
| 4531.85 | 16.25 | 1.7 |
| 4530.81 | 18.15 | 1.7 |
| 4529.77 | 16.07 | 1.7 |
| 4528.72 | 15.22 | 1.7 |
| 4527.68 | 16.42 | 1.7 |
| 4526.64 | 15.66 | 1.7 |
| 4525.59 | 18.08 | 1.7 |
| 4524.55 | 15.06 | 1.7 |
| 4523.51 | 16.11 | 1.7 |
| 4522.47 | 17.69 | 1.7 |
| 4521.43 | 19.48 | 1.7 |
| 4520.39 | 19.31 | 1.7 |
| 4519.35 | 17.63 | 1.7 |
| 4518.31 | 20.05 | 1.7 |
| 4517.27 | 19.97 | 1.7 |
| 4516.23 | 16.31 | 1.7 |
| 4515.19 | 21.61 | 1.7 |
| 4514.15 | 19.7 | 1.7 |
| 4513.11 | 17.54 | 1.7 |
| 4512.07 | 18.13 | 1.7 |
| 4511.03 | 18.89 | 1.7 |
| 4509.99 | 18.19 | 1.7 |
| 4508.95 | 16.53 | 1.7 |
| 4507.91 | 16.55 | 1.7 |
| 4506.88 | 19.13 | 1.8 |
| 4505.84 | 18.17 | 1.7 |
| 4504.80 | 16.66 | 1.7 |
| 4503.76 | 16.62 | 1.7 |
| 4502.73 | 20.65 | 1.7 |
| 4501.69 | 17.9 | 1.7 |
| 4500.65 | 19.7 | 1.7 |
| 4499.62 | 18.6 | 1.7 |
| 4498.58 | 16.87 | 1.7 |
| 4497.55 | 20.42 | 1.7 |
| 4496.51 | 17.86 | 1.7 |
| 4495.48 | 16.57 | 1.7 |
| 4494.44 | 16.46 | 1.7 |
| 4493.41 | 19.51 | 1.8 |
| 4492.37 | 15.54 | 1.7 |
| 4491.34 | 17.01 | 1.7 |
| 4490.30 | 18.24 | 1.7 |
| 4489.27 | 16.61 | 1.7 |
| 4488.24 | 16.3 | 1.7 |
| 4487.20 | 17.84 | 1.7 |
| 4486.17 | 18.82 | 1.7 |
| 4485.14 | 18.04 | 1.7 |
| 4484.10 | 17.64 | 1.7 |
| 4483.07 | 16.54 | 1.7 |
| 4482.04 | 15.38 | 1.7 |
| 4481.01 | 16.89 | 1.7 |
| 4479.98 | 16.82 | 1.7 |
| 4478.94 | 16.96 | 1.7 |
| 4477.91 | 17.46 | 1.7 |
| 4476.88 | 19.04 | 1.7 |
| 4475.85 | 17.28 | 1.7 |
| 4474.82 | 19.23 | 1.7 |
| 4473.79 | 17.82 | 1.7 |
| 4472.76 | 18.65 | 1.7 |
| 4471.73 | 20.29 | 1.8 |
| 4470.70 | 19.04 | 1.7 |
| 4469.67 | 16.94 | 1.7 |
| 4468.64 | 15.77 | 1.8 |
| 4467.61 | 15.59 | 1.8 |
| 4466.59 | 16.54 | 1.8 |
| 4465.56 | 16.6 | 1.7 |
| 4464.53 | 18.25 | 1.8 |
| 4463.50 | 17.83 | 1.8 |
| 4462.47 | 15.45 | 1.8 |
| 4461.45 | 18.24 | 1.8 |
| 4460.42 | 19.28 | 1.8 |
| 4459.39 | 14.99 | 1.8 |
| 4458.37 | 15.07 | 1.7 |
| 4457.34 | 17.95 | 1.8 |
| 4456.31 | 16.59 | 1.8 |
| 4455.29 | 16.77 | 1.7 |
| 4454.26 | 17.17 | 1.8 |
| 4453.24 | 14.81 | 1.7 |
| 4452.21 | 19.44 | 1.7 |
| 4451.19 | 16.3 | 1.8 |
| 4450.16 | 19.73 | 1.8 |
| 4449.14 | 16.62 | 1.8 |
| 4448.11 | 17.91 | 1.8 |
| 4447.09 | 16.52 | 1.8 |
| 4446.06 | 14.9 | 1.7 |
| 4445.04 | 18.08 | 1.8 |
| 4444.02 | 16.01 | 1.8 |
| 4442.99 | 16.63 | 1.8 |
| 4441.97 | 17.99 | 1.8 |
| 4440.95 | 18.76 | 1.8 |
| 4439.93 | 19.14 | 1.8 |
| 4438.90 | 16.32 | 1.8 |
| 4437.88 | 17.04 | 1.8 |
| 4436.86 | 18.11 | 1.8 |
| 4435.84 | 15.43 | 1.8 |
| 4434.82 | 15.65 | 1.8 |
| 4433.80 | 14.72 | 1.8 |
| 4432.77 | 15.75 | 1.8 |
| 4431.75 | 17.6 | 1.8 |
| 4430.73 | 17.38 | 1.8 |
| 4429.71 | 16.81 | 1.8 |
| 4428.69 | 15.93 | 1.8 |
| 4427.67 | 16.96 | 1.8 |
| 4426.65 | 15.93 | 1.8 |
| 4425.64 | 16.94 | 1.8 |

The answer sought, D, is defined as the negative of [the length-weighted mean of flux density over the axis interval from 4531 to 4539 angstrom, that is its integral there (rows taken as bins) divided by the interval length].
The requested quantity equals -16.7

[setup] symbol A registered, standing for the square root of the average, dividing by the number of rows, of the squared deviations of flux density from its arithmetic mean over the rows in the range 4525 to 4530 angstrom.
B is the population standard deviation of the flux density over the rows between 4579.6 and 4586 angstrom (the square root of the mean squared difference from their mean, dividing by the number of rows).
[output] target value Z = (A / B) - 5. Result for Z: -4.3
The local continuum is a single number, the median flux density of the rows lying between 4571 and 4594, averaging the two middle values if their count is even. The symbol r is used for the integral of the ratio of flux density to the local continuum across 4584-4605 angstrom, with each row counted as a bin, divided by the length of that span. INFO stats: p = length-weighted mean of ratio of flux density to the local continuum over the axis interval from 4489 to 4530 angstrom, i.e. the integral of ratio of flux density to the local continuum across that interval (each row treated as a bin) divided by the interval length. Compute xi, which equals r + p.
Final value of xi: 2.05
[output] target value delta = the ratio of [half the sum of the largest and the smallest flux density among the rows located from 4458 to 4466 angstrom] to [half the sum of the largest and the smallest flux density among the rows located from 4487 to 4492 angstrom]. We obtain 0.99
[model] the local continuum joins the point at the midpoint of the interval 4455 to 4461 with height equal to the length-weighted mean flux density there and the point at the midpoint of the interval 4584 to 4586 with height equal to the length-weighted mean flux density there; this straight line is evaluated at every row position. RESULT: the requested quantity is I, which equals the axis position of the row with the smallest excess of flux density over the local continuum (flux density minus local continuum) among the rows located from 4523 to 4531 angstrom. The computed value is 4524.55 angstrom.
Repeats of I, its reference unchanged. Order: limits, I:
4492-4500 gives 4492.37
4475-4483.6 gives 4482.04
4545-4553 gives 4545.44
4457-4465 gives 4459.39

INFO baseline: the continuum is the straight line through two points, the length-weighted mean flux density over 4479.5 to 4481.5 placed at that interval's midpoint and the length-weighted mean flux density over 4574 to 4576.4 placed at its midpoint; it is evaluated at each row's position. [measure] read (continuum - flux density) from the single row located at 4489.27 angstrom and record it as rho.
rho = 0.1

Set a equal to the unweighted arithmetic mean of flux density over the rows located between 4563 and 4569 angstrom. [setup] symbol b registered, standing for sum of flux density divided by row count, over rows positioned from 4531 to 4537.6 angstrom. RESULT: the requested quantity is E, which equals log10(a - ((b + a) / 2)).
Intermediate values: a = 18.0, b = 16.1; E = -0.04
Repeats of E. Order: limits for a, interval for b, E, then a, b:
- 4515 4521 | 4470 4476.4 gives -0.67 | 19.1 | 18.7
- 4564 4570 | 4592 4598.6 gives -0.68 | 18.6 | 18.2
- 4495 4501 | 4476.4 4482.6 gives -0.21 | 18.3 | 17.1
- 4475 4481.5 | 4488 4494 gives -0.99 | 17.4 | 17.2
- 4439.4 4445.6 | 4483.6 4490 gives -0.95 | 17.8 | 17.5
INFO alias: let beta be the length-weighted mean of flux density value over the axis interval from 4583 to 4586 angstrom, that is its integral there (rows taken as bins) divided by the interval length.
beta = 18.4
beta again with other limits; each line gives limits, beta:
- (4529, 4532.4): 16.7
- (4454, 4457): 16.9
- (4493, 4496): 17.5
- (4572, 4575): 17.2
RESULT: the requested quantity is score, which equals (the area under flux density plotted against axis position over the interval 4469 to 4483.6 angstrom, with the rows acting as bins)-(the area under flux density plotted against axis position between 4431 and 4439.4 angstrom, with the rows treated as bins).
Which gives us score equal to 121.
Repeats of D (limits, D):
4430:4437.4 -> -16.4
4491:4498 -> -17.6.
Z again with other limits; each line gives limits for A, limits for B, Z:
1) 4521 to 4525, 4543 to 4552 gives -3.5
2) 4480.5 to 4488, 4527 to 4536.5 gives -4.1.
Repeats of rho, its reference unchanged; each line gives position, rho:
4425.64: 0.7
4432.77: 1.8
